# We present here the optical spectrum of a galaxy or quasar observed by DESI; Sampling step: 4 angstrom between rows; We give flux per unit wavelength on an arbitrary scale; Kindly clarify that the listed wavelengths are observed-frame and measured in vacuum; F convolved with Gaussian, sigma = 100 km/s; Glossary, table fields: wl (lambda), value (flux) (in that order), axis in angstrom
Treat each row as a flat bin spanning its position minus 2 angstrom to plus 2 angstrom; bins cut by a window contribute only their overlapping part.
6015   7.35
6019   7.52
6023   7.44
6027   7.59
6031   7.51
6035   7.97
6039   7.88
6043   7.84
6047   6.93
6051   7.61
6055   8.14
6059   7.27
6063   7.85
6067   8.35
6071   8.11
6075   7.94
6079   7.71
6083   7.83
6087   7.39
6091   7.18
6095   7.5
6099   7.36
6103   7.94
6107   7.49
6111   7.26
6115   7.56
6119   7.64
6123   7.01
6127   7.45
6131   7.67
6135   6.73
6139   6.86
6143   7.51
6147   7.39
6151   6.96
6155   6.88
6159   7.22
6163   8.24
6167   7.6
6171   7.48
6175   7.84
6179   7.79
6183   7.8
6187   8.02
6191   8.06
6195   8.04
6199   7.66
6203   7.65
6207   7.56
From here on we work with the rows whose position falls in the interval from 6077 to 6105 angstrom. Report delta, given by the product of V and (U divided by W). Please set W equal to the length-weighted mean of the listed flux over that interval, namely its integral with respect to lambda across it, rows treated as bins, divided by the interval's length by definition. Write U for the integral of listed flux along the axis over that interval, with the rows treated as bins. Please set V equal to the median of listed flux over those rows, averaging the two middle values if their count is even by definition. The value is 210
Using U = 212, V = 7.50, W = 7.56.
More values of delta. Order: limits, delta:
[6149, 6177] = 209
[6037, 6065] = 220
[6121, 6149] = 207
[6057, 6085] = 220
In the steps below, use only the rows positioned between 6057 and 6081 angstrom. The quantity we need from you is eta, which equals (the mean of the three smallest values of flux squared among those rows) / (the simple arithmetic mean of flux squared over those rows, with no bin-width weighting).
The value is 0.934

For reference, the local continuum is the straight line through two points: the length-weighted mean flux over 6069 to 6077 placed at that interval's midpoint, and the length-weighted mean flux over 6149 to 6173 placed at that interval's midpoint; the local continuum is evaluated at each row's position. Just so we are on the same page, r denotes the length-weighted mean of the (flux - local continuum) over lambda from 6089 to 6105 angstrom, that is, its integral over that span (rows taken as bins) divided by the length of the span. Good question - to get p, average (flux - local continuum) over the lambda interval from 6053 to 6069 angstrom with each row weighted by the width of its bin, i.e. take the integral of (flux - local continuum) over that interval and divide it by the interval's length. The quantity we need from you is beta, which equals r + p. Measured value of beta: -0.57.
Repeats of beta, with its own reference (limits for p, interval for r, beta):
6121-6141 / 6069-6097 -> -0.75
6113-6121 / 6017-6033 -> -0.96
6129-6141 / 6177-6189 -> 0.13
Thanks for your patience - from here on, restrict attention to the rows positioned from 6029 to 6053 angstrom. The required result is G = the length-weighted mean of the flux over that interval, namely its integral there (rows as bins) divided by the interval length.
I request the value 7.62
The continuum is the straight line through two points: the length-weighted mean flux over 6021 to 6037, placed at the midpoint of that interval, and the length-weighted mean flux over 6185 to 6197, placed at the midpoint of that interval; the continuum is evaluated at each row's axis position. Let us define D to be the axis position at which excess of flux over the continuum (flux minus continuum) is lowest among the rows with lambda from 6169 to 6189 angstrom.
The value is 6171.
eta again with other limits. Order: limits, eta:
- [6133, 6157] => 0.934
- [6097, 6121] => 0.954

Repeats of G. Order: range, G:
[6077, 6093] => 7.53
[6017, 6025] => 7.48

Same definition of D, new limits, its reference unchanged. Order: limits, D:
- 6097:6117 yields 6111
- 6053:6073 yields 6059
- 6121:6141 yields 6135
